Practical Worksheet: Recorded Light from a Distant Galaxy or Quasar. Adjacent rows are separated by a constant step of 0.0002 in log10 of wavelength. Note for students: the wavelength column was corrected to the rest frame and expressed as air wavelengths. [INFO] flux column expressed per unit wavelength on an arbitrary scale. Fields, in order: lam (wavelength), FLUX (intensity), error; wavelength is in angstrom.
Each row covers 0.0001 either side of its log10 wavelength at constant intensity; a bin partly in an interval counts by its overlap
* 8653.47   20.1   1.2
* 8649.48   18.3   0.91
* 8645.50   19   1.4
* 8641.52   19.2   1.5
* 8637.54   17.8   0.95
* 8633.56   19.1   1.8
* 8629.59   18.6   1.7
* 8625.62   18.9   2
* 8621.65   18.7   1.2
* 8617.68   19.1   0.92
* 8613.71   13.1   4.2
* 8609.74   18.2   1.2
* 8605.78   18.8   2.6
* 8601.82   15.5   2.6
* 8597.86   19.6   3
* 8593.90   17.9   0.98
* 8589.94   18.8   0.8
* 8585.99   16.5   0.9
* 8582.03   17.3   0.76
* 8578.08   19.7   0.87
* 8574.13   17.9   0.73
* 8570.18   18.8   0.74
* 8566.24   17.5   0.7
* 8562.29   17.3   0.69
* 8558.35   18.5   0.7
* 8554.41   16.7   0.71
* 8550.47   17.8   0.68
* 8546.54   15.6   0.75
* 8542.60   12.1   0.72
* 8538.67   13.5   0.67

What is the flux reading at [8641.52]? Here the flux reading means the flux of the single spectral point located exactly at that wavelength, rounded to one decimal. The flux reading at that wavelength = 19.2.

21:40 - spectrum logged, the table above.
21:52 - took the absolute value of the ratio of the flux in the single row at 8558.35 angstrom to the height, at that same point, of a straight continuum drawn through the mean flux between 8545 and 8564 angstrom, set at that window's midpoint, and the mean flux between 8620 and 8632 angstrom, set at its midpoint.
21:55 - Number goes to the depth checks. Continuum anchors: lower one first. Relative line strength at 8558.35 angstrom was 1.07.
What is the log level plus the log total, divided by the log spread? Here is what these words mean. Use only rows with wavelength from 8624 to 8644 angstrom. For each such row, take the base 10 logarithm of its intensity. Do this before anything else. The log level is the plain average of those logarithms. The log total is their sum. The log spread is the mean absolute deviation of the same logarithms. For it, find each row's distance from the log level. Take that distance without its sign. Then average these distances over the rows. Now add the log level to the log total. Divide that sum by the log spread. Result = 783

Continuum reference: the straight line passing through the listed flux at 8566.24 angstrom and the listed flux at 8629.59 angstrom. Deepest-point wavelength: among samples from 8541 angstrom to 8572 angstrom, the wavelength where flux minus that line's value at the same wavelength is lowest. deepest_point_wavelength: 8542.60 angstrom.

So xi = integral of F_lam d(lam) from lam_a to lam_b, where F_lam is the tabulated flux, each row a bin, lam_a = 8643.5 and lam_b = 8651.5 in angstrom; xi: 149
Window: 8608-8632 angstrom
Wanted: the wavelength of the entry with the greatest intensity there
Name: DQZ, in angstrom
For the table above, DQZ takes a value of 8617.68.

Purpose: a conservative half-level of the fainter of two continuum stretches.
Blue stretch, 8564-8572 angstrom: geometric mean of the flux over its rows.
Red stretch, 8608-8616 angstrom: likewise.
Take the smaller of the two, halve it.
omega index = 7.7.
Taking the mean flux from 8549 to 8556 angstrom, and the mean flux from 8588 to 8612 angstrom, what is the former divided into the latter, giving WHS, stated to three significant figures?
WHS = 1.05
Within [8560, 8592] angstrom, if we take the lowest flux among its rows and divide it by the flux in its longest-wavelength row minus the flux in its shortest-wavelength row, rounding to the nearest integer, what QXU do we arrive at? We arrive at 11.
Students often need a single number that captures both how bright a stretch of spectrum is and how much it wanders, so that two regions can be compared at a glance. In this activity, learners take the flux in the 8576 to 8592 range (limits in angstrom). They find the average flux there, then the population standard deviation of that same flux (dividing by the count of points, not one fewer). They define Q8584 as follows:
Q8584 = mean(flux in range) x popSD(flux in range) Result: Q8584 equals 23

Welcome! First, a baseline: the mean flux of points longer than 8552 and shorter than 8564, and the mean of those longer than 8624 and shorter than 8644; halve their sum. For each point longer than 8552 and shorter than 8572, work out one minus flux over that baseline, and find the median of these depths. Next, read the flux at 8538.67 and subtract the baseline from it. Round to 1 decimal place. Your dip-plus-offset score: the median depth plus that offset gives -4.6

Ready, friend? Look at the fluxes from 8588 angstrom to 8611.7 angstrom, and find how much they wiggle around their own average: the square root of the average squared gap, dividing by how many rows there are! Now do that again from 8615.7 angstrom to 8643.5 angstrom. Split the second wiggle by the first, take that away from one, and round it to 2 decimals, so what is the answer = 0.65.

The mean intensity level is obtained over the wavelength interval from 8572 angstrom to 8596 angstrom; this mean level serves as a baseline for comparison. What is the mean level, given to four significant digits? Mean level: 18.02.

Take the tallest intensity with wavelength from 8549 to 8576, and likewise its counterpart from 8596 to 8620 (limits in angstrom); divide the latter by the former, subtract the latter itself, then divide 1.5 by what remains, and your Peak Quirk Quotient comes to -0.0808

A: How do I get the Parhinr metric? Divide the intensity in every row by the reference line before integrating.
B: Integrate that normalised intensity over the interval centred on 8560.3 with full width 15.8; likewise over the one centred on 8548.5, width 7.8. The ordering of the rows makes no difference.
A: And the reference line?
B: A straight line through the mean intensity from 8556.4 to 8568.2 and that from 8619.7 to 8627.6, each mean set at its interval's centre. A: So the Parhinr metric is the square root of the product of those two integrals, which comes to 10.8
